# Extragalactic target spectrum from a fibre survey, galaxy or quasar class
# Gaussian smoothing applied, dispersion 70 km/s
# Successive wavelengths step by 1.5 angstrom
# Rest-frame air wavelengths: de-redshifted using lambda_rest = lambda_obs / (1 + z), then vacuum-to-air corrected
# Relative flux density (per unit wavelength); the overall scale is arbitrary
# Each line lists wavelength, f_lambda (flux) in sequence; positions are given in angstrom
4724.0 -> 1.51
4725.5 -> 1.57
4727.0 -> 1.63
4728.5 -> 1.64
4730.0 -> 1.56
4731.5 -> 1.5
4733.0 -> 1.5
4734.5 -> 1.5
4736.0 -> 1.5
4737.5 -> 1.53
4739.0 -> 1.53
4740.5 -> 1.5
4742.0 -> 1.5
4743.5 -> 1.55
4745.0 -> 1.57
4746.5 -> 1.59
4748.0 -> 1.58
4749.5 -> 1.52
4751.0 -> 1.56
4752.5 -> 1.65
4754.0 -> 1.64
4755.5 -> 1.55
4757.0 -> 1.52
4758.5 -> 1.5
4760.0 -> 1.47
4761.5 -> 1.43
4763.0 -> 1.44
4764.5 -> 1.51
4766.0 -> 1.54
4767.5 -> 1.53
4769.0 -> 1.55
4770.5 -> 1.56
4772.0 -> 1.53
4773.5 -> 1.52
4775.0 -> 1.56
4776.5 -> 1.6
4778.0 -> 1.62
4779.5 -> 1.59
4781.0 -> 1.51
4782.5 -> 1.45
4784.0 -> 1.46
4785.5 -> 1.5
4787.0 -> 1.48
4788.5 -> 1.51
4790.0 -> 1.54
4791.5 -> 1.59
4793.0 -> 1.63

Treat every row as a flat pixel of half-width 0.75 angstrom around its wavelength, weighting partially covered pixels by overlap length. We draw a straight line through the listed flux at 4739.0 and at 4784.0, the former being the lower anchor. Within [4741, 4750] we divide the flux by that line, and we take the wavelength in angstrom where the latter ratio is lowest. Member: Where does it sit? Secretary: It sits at 4742.0 angstrom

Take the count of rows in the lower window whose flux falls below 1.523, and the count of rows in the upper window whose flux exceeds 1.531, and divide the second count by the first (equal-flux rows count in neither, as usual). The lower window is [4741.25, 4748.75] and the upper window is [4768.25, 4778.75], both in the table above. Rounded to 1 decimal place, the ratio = 5.0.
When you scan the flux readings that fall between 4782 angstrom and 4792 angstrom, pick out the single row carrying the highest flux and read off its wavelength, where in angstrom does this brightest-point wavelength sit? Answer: 4791.5 angstrom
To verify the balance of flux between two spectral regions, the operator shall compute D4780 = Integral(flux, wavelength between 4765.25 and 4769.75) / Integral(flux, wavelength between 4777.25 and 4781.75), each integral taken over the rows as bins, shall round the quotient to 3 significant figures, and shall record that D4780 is 0.979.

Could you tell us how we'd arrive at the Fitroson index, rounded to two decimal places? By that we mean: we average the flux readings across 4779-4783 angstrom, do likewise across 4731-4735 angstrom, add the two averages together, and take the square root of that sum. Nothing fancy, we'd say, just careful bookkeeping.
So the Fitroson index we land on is 1.74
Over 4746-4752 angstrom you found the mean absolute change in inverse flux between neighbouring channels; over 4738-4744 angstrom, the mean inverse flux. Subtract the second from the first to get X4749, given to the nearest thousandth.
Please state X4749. -0.643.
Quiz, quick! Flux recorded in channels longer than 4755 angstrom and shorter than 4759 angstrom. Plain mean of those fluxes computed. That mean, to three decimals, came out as 1.523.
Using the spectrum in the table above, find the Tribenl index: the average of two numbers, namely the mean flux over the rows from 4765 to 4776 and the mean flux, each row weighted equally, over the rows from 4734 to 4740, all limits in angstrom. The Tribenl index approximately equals 1.53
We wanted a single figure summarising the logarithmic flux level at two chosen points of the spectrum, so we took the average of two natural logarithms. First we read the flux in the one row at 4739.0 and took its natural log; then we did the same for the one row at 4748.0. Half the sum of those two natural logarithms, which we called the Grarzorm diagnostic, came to 0.441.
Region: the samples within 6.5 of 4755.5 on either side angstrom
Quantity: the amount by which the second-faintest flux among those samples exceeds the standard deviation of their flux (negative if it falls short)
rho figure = 1.40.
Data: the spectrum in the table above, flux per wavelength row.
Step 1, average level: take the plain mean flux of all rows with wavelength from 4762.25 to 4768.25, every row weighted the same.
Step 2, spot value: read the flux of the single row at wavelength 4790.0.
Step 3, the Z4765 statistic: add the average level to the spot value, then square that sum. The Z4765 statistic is 9.27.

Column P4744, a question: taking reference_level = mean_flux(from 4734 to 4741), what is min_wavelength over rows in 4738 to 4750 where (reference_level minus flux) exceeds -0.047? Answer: 4739.0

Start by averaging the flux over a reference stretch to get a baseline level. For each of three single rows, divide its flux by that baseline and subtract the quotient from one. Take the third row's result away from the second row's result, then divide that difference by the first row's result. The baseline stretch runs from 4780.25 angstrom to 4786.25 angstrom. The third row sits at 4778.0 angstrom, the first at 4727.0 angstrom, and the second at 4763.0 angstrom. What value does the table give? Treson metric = -1.2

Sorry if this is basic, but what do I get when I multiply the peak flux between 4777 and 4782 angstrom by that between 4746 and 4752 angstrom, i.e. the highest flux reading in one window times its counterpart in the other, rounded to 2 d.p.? 2.58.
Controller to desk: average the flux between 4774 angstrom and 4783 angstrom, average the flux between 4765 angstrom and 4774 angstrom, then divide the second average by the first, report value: 0.99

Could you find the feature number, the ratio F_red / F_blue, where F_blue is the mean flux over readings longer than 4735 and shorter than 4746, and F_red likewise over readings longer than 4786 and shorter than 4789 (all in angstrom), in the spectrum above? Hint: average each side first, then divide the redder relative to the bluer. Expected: 0.98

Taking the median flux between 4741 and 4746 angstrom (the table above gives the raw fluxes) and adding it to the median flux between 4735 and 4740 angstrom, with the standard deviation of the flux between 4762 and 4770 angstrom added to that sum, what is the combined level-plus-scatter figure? 3.12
